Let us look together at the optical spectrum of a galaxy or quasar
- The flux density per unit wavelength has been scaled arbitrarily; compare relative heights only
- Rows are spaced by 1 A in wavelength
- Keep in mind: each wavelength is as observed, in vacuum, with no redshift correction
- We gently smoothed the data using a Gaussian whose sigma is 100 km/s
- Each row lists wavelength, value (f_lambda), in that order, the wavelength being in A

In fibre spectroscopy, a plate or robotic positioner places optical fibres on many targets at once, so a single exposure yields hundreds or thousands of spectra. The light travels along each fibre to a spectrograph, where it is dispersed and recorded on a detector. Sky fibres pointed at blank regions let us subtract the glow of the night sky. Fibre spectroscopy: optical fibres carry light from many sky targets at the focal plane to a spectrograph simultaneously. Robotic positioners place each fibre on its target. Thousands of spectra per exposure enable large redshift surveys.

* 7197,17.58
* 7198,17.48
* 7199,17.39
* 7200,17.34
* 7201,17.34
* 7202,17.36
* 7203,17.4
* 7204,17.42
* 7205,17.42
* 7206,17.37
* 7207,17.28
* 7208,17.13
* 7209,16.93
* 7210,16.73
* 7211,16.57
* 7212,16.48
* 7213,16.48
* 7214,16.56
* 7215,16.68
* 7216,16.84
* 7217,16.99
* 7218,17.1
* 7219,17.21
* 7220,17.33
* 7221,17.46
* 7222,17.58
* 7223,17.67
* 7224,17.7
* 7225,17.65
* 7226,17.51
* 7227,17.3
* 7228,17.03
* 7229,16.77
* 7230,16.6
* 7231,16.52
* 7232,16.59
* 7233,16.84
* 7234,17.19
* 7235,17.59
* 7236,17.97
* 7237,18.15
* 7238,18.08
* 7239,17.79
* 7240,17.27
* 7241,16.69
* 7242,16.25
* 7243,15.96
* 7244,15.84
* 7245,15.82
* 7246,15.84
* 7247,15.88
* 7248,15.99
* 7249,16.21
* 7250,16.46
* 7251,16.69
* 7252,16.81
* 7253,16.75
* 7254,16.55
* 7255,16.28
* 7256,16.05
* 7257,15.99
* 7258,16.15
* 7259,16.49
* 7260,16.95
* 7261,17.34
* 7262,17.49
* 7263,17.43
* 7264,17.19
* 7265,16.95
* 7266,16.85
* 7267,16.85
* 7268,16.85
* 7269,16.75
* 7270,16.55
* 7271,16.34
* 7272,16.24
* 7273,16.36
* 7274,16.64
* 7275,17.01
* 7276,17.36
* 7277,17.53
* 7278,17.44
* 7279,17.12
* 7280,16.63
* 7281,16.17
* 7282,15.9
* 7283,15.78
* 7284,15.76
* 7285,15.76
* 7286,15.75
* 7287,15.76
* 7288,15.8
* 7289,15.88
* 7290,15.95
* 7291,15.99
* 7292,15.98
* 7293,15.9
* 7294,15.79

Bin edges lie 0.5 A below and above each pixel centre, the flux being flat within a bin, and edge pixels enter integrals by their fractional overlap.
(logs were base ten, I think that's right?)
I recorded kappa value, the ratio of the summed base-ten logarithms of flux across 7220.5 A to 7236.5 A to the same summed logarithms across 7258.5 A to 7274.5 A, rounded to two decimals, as 1.01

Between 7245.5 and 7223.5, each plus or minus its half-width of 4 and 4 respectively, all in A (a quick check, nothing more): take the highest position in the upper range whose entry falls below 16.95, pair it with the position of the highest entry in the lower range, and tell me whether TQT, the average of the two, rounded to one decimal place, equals 7236.5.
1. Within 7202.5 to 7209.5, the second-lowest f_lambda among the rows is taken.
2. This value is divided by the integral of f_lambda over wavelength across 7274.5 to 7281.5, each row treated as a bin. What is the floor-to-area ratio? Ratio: 0.1436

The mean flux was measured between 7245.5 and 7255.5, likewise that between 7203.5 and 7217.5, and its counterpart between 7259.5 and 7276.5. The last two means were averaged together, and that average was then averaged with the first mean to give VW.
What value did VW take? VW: 16.6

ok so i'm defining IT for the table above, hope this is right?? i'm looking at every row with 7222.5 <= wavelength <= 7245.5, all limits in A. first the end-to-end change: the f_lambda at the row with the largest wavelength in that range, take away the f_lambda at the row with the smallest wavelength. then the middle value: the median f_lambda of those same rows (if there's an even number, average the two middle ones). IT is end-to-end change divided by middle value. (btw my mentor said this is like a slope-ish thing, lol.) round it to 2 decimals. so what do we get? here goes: -0.11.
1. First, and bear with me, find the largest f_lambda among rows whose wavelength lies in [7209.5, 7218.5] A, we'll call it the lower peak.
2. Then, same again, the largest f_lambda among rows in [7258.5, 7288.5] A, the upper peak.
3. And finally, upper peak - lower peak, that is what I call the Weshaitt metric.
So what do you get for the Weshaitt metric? 0.43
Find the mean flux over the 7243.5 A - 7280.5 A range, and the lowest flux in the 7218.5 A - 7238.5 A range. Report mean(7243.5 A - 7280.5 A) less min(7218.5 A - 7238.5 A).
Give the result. 0.12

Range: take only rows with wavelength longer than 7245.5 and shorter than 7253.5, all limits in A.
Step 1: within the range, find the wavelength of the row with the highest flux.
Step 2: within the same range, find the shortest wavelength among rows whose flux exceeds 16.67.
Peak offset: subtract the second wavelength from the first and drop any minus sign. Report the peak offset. 1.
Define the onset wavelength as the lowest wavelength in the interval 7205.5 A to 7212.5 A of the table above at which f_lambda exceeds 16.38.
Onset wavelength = 7206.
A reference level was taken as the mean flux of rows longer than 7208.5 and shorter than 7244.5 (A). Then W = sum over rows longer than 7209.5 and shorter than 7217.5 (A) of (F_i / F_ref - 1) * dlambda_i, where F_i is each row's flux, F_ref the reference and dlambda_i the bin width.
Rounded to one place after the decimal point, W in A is -0.2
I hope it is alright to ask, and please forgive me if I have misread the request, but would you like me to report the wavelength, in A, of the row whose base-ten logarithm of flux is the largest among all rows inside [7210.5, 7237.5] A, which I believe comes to 7237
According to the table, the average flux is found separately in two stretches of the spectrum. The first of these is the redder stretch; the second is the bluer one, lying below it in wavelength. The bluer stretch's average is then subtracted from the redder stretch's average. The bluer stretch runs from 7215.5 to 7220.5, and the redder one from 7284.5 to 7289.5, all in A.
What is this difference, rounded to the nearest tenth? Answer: -1.3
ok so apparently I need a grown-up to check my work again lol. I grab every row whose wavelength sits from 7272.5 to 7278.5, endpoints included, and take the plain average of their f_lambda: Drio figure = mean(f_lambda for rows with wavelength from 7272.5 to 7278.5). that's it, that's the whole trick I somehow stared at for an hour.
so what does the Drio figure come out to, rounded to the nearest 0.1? 17.1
